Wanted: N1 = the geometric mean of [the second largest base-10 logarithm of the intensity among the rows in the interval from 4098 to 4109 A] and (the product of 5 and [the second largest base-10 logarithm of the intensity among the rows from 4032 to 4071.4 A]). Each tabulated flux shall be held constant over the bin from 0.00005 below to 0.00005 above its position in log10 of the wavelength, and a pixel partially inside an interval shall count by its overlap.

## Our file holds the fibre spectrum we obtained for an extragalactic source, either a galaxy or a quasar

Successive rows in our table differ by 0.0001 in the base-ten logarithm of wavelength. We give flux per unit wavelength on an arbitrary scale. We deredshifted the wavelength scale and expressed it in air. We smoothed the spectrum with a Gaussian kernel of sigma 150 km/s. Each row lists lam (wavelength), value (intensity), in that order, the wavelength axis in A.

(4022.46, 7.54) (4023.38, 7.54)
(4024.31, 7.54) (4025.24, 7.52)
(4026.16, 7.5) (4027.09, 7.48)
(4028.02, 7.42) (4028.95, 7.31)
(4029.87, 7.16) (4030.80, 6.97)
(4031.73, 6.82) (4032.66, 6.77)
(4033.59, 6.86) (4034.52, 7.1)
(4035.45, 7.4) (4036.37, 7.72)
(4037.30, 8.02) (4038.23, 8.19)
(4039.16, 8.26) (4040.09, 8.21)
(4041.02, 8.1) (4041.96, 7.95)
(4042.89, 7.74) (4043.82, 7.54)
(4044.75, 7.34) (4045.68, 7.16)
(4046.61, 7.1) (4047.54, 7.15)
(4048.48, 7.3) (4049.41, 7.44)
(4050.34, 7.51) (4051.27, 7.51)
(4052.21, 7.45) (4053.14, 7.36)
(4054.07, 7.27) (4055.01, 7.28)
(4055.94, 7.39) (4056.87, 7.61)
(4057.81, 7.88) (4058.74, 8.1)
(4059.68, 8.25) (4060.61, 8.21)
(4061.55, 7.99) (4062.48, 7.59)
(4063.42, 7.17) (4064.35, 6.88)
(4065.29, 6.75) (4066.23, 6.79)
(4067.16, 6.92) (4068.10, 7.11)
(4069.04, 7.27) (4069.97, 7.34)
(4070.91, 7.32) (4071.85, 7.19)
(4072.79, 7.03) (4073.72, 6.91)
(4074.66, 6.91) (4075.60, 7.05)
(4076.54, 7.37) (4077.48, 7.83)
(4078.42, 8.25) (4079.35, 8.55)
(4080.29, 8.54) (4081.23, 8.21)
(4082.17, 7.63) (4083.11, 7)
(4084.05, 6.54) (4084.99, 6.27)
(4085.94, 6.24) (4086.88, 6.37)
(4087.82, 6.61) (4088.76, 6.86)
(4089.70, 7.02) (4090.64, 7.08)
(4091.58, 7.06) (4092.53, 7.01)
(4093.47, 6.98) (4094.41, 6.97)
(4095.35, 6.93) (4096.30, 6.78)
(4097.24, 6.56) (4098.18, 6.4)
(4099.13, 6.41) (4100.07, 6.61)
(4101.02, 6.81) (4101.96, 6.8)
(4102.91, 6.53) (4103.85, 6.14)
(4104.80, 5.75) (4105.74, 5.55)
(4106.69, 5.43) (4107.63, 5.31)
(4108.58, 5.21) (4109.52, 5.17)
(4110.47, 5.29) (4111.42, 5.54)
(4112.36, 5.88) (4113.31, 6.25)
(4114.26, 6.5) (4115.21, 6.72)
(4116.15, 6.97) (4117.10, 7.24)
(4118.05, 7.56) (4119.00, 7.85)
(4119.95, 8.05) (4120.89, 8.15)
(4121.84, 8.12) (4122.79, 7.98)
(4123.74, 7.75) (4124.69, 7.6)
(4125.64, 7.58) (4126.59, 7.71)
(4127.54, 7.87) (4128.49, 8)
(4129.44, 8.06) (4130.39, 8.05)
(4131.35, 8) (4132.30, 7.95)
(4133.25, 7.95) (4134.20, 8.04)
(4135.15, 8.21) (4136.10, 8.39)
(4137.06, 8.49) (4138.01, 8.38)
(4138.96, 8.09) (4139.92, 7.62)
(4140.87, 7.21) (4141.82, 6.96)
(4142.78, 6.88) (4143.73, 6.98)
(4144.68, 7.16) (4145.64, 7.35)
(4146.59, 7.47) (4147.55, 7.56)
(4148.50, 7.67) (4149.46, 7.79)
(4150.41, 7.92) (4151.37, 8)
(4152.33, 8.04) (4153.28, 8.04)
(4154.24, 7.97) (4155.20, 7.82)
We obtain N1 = 1.95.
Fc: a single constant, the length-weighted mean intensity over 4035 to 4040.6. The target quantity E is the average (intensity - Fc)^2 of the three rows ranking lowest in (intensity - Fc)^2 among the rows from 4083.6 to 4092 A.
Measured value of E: 0.86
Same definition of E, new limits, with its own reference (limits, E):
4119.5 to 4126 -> 0.01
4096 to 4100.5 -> 1.78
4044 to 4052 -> 0.25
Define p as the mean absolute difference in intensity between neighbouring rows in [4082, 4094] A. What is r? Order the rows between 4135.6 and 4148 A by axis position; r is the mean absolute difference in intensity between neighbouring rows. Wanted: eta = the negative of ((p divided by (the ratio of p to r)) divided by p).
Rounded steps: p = 0.19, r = 0.20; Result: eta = -1.0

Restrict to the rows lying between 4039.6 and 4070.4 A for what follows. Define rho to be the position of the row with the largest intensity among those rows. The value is 4059.68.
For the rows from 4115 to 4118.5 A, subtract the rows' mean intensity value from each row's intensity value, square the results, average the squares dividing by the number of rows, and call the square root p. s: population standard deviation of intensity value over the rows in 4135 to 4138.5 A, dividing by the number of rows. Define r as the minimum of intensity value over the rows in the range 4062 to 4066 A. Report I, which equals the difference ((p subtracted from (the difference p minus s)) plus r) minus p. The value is 6.34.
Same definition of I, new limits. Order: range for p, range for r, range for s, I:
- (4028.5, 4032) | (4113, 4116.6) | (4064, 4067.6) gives 6.00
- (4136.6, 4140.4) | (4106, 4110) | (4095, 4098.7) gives 4.63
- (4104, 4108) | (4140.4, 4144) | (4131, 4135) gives 6.68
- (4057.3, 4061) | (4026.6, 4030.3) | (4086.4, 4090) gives 6.77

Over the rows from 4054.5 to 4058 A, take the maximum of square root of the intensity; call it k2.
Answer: 2.81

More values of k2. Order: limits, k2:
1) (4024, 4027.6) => 2.75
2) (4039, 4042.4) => 2.87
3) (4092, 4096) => 2.65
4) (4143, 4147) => 2.73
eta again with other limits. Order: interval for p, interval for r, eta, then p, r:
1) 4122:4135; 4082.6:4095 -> -1.6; 0.09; 0.14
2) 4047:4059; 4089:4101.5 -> -0.8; 0.12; 0.10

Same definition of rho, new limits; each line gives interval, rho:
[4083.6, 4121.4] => 4120.89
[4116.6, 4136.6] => 4136.10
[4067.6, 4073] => 4069.97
